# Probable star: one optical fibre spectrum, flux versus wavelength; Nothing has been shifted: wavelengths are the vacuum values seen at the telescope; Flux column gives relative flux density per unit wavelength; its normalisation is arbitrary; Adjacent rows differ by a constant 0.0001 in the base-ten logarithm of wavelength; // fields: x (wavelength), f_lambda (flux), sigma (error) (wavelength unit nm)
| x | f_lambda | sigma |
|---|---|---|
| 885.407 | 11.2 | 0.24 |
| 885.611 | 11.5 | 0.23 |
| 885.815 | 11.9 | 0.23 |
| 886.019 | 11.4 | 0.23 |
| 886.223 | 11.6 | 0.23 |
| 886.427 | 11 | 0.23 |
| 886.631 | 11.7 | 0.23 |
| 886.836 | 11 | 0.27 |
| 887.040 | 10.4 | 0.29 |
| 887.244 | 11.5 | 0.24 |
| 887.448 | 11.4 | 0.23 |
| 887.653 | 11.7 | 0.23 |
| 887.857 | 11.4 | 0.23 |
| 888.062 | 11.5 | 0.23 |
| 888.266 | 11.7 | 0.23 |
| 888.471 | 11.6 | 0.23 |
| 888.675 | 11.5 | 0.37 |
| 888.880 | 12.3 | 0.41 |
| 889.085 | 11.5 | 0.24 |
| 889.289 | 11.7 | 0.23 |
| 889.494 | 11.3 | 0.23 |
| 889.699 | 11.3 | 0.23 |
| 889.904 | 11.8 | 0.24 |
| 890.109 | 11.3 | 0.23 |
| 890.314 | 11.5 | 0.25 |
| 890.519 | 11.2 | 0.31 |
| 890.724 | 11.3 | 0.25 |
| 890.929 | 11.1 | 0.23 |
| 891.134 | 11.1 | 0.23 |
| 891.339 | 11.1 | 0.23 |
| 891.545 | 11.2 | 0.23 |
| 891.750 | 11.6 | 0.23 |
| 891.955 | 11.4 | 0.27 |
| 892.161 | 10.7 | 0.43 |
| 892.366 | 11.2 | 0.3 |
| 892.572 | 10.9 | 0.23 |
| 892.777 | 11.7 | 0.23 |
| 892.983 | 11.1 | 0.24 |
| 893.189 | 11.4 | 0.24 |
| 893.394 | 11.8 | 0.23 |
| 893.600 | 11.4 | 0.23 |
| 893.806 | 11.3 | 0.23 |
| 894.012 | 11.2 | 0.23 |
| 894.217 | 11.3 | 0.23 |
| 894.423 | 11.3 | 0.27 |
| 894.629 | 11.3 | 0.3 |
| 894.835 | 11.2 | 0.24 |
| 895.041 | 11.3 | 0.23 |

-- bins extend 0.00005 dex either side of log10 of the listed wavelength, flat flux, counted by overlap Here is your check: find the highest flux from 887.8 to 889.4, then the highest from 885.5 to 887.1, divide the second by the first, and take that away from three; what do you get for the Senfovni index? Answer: 2.03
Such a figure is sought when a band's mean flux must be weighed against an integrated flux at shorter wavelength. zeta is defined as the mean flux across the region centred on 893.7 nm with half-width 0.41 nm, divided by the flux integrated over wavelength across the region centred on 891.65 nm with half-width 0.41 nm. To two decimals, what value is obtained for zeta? 1.23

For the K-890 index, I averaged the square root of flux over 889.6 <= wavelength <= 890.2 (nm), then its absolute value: 3.39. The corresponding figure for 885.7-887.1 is 3.36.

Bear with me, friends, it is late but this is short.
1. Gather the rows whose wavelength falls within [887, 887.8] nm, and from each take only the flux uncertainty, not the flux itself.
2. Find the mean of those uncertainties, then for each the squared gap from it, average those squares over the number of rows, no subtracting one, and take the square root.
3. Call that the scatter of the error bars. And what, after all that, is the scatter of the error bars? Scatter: 0.025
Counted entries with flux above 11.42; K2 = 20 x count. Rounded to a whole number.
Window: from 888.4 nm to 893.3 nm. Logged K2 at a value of 180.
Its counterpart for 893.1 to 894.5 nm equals 20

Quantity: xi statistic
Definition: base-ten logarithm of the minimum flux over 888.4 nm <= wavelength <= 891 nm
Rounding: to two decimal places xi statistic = 1.05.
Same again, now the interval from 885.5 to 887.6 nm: 1.02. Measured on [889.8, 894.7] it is 1.03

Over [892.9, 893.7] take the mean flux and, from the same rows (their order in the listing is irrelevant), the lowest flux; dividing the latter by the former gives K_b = 0.97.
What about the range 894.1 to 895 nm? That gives 0.99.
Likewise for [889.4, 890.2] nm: 0.99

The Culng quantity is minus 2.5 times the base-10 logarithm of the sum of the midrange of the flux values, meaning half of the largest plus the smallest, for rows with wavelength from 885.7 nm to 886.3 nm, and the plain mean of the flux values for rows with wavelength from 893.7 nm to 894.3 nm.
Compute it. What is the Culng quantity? -3.40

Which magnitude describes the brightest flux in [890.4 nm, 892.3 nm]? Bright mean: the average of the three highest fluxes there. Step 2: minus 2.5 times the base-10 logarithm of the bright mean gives -2.65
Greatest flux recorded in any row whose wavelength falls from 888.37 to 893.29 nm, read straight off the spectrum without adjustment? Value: 12.3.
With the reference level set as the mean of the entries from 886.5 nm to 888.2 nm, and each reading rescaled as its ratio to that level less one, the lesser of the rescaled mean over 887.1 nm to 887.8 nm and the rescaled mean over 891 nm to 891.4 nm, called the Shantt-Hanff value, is -0.020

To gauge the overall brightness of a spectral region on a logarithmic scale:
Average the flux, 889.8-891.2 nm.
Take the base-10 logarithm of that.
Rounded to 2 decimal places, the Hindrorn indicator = 1.05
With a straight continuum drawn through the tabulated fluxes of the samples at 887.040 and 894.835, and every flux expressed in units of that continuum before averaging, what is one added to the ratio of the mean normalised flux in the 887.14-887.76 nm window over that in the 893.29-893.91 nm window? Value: 2.06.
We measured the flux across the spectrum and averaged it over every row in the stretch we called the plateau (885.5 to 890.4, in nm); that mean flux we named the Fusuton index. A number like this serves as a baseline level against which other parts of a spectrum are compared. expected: 11.48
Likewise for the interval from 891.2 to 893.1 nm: 11.21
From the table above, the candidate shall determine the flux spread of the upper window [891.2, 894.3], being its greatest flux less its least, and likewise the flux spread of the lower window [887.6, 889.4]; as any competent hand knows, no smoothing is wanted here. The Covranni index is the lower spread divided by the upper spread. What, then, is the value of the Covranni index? 0.8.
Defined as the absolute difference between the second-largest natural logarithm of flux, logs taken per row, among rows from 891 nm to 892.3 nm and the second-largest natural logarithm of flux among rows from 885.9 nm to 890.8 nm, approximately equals 0.034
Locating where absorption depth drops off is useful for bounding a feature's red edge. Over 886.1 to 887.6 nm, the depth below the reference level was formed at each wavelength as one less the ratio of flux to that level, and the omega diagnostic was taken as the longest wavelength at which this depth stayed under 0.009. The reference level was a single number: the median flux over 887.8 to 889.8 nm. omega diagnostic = 887.448 nm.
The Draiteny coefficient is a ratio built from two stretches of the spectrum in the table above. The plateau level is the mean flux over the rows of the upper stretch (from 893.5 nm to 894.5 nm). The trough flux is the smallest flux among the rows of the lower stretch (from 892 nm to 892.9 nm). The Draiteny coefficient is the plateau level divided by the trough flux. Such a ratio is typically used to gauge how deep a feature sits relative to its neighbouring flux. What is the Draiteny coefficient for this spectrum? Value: 1.06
